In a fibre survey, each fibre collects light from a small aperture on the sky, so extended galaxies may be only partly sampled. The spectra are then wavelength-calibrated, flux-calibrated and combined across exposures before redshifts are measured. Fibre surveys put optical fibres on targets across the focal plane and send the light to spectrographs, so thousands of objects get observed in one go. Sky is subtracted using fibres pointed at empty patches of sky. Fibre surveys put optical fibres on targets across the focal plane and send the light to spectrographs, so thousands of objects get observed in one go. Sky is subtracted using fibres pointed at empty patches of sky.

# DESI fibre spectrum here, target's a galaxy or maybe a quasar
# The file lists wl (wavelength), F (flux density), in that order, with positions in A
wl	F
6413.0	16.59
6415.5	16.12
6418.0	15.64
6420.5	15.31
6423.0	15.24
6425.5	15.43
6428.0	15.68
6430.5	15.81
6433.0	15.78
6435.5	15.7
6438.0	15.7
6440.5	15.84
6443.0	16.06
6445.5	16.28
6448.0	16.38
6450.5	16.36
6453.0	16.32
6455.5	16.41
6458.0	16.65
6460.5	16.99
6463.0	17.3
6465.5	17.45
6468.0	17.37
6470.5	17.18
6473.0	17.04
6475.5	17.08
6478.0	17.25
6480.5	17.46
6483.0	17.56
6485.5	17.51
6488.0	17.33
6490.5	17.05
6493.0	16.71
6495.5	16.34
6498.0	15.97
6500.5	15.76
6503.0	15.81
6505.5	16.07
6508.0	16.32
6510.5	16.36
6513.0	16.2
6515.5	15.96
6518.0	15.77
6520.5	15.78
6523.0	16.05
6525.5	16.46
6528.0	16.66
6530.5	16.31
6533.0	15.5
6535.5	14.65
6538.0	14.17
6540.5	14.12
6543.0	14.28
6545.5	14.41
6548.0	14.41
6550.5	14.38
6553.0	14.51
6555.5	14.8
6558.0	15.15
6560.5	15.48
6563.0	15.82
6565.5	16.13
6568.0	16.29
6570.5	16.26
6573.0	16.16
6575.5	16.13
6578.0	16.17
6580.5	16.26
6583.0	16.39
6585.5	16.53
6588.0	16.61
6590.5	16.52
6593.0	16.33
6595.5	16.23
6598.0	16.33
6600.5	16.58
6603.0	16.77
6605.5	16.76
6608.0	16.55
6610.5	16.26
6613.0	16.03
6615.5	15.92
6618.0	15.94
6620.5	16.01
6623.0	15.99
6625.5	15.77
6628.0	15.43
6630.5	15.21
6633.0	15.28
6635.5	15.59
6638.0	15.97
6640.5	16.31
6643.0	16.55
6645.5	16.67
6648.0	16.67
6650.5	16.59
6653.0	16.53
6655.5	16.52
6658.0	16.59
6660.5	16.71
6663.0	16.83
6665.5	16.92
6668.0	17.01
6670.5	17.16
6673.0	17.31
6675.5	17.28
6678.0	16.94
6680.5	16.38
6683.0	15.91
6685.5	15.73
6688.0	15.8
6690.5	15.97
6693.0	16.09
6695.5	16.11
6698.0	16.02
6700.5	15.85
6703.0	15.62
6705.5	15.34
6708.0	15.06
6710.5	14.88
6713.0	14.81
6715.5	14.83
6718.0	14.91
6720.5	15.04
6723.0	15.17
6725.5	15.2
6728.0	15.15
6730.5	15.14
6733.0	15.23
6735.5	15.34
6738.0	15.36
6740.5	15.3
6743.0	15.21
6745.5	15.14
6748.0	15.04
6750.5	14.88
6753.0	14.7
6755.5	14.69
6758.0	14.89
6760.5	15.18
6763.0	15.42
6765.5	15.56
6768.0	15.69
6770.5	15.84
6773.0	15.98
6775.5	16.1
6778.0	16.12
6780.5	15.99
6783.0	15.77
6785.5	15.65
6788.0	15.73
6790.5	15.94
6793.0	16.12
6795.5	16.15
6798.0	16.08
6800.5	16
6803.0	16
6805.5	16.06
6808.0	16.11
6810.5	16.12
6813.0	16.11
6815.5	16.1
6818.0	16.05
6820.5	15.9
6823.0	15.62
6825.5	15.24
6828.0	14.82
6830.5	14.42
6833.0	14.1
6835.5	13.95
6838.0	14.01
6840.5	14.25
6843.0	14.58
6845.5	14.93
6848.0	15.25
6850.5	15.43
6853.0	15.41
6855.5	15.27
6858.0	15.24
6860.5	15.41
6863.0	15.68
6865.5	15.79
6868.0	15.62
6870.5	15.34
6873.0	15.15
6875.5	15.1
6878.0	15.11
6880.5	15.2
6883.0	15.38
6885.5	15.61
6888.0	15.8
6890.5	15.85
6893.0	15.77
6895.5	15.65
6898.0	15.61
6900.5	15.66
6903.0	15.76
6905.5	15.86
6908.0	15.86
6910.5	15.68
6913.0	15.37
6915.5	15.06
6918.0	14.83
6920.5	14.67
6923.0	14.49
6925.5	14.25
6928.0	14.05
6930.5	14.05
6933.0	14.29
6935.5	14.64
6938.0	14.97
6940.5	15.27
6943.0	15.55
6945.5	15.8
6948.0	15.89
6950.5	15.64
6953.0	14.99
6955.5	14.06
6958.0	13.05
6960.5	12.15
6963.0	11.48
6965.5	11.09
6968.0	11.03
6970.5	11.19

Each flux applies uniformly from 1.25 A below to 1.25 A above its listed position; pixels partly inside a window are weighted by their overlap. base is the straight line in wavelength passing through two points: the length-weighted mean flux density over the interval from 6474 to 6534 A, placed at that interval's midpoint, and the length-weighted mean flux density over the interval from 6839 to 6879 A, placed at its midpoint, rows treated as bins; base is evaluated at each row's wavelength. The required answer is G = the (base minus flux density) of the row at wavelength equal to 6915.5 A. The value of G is -0.04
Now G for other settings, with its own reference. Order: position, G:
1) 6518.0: 0.66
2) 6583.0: -0.19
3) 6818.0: -0.69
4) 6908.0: -0.82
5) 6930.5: 0.91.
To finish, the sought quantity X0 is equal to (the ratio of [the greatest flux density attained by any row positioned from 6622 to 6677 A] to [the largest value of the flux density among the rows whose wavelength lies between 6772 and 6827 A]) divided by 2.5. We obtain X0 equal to 0.43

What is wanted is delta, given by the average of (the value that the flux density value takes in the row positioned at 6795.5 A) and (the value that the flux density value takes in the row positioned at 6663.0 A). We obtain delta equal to 16.5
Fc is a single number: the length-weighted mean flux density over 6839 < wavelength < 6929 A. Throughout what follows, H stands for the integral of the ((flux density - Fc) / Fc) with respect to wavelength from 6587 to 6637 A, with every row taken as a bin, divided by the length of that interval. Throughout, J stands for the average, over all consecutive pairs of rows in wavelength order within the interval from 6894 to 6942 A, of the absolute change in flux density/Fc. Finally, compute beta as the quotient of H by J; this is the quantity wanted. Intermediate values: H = 0.05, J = 0.0121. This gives 4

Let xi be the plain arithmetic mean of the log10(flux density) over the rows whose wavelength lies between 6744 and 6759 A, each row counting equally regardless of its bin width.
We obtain 1.17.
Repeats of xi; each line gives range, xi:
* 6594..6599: 1.21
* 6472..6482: 1.24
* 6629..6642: 1.19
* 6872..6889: 1.19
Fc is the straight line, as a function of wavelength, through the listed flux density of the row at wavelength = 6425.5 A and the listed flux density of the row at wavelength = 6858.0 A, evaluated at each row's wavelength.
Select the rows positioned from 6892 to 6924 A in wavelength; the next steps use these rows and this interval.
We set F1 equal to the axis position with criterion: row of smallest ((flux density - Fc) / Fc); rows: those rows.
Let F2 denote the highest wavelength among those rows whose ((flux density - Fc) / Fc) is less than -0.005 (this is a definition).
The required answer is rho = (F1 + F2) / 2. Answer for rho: 6923.0 A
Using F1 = 6923.0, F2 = 6923.0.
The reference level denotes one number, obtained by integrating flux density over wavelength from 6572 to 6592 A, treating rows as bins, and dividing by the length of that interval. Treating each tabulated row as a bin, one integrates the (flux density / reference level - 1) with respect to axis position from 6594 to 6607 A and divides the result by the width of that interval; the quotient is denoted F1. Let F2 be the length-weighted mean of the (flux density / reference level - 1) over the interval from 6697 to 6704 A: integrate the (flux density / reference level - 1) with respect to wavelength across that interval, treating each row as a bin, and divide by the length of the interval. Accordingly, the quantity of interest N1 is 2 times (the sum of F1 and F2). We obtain -0.04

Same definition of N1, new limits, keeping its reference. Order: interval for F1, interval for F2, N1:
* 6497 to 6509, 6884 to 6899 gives -0.12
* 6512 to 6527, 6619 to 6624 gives -0.08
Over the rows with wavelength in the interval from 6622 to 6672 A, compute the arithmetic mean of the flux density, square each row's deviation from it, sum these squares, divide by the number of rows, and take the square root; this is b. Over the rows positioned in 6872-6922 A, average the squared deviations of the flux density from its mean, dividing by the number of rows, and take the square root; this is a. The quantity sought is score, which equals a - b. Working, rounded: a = 0.4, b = 0.58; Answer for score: -0.2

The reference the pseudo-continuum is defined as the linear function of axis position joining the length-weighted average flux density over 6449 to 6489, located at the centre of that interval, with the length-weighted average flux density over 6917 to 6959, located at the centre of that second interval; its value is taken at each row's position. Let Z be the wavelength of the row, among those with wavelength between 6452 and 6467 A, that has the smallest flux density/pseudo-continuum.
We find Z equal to 6453.0 A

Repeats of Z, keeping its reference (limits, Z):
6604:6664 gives 6630.5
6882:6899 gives 6883.0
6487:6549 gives 6540.5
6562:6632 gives 6630.5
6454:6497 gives 6455.5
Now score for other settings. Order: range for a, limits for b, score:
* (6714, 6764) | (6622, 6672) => -0.4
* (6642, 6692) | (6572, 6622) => 0.2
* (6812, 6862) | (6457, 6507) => 0.1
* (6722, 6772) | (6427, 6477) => -0.3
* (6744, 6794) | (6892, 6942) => -0.1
